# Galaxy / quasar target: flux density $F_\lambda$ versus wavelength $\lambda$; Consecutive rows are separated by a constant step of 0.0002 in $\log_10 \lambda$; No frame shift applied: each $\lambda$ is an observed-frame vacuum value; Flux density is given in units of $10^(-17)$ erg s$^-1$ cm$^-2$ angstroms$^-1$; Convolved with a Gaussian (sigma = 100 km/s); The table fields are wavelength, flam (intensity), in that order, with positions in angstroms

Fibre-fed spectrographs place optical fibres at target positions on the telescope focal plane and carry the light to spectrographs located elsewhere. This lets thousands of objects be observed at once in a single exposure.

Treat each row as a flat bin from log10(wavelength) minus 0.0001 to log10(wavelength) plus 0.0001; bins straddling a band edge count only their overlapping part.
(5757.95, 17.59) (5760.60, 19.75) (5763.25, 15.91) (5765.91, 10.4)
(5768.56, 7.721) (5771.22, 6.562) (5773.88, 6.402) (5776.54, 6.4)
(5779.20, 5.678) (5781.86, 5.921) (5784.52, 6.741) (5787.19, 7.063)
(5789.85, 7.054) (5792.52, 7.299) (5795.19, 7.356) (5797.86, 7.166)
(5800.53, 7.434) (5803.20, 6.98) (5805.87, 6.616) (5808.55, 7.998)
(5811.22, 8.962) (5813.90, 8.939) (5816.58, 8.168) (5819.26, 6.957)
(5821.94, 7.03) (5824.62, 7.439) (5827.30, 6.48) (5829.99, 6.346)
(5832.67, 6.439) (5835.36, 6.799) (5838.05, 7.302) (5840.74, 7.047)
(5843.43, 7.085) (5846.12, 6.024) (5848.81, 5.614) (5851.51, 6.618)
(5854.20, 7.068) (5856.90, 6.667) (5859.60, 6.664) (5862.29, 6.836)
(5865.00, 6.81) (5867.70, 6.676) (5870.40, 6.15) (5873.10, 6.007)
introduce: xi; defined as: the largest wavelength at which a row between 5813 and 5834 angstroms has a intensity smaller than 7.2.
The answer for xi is 5832.67 angstroms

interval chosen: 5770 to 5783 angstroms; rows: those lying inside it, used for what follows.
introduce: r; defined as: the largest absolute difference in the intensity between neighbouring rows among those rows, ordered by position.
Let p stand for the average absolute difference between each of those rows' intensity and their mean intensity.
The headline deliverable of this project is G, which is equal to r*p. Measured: 0.2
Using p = 0.31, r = 0.7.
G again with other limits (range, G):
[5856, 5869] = 0.0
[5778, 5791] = 0.5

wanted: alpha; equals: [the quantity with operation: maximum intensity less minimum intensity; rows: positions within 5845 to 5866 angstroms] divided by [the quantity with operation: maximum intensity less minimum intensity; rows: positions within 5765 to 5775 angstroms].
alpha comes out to 0.4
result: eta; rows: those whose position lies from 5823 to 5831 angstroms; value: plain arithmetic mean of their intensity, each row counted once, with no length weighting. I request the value 6.8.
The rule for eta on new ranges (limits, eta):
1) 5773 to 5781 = 6.2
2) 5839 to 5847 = 6.7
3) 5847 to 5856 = 6.4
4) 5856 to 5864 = 6.7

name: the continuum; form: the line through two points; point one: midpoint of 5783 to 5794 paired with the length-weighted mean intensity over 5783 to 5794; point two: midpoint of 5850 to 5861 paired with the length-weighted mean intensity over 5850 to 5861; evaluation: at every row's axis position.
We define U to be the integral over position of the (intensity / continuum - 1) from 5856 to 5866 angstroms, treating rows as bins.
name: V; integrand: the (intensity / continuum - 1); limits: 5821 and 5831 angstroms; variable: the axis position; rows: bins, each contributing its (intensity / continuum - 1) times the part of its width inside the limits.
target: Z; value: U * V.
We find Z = 0.00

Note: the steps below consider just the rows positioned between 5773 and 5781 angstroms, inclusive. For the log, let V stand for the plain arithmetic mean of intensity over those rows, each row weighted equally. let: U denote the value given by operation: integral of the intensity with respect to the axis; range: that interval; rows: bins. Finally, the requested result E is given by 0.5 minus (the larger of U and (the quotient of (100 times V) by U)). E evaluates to -49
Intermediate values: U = 49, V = 6.2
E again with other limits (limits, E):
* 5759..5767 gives -124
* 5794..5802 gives -58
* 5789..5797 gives -57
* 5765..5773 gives -64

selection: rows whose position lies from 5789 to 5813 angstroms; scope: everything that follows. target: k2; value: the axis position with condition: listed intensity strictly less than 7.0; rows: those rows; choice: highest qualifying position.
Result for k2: 5805.87 angstroms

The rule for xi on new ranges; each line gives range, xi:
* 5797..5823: 5821.94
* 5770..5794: 5789.85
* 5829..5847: 5846.12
